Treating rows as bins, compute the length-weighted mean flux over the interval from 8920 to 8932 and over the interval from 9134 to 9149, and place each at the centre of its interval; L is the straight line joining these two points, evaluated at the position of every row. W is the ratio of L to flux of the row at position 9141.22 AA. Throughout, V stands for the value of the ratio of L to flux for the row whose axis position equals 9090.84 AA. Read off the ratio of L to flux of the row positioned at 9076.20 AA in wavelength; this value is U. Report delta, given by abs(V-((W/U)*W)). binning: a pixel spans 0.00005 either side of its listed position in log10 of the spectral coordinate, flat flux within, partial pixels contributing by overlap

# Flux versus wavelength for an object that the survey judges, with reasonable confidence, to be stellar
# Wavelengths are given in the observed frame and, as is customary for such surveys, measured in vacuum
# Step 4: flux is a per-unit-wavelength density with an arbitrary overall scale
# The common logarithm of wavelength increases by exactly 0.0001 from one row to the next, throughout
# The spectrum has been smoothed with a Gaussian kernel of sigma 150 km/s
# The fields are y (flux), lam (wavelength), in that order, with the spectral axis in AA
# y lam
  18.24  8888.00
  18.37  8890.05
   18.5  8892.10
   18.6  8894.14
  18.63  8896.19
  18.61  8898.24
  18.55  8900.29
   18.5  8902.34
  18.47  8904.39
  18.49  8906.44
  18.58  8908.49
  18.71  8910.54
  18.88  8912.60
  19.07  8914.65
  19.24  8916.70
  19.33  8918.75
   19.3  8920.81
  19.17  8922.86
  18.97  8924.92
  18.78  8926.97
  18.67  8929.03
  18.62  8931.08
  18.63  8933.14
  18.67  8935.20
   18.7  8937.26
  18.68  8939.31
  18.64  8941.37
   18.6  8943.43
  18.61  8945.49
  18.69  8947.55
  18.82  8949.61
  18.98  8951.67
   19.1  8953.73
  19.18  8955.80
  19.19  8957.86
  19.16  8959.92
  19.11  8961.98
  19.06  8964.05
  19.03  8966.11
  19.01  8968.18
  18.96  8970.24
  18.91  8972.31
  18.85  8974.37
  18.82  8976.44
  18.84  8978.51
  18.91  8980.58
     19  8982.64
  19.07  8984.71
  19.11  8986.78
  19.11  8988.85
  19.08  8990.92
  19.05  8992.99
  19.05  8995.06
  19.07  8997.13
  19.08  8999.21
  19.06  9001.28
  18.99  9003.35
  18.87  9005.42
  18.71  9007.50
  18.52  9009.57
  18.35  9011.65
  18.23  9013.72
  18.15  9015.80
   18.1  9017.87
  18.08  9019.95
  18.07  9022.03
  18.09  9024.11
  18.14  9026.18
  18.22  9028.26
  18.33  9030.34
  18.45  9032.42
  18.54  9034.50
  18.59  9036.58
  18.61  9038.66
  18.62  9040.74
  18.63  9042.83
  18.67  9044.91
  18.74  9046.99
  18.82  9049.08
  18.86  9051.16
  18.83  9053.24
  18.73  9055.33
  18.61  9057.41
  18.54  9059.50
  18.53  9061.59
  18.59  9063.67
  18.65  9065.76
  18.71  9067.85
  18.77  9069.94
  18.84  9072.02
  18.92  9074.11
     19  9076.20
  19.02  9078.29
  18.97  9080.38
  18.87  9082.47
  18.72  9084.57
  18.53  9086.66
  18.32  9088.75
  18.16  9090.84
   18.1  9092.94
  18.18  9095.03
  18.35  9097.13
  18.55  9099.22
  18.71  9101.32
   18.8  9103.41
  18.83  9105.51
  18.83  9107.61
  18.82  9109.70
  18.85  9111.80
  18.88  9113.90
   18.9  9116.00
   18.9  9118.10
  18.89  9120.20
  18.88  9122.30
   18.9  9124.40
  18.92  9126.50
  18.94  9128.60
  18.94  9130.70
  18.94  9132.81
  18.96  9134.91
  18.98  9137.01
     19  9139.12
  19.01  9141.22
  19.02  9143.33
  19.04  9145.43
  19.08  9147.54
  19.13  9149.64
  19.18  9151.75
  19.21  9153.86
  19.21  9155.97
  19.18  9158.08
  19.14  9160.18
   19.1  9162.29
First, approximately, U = 1.00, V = 1.05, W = 1.00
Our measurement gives 0.045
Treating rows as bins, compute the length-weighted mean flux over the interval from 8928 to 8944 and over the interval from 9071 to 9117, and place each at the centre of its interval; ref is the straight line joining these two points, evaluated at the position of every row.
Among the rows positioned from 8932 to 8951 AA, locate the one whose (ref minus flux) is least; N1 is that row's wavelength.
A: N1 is 8949.61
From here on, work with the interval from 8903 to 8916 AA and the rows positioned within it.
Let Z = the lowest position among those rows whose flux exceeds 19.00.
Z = 8914.65 AA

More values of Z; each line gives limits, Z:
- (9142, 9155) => 9143.33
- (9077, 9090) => 9078.29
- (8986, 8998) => 8986.78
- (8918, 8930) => 8918.75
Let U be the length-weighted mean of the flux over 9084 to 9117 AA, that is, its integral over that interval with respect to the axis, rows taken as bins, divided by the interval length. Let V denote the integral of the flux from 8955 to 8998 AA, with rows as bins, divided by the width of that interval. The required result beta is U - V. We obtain -0.4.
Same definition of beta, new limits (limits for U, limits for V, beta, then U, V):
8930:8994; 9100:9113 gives 0.1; 18.91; 18.8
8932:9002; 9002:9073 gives 0.4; 18.93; 18.5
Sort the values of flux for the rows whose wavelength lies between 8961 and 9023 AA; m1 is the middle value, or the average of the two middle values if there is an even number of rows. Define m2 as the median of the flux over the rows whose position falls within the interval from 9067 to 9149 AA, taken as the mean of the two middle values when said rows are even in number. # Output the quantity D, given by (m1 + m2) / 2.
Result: 18.9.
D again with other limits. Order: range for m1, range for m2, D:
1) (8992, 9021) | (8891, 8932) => 18.7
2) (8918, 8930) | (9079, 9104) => 18.8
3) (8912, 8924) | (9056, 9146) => 19.0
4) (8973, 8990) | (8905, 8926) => 19.0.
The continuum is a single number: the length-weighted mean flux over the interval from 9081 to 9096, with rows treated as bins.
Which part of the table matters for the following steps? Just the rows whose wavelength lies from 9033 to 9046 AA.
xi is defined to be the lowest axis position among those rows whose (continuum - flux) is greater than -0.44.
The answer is 9034.50 AA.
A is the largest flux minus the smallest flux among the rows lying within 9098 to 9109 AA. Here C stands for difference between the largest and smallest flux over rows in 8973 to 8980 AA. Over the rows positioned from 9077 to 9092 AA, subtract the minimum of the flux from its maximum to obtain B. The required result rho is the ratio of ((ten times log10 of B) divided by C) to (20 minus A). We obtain -1.1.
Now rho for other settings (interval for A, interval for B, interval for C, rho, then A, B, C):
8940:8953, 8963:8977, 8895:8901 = -3.9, 0.38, 0.240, 0.08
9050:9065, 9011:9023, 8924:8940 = -0.8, 0.33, 0.280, 0.35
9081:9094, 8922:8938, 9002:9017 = -0.2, 0.77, 0.550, 0.84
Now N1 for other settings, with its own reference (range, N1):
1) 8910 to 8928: 8918.75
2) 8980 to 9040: 8986.78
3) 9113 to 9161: 9153.86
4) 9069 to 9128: 9078.29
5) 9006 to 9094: 9078.29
